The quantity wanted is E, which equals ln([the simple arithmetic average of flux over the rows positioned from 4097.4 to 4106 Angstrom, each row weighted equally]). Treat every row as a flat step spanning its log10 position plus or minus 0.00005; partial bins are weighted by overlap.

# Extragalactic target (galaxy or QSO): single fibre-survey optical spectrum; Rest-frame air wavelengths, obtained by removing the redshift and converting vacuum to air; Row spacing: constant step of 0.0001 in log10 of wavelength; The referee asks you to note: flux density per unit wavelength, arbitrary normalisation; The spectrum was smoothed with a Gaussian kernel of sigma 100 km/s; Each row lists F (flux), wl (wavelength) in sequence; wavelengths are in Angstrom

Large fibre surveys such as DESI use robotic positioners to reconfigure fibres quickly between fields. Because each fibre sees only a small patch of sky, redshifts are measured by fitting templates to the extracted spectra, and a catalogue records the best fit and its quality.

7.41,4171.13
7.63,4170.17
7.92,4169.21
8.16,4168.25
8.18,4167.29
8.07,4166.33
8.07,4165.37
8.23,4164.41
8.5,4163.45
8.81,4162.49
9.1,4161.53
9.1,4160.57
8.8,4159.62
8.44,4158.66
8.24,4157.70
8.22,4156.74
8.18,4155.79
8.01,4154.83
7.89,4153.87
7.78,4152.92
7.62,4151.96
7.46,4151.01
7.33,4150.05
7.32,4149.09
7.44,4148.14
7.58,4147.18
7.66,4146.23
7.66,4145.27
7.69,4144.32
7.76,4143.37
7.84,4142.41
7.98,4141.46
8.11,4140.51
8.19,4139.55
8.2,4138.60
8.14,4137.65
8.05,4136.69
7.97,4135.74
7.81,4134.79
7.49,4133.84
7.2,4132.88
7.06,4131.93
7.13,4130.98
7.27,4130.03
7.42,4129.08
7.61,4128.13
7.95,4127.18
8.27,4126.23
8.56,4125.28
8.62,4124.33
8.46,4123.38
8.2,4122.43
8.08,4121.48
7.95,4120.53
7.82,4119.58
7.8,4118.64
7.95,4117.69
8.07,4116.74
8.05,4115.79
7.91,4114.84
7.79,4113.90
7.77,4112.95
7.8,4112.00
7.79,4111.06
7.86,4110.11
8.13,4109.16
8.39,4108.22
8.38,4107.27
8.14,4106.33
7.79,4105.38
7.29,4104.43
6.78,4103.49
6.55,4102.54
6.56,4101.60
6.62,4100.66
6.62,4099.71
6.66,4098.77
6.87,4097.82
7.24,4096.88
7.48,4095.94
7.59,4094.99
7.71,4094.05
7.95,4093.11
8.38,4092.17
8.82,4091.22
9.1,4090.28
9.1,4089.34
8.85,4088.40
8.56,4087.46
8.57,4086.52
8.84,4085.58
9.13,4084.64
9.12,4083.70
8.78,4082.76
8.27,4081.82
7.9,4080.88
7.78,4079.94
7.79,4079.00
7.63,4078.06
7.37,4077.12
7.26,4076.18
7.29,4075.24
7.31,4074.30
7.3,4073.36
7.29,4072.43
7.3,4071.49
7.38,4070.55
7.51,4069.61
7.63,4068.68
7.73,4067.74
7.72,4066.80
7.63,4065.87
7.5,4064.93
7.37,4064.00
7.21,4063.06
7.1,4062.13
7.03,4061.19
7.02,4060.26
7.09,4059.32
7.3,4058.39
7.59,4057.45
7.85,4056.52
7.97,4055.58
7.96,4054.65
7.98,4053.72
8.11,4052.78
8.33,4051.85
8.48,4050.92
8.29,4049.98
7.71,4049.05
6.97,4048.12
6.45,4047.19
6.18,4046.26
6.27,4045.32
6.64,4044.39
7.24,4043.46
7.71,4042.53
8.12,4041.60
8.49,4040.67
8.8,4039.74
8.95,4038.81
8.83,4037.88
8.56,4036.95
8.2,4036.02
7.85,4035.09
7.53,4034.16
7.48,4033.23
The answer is 1.93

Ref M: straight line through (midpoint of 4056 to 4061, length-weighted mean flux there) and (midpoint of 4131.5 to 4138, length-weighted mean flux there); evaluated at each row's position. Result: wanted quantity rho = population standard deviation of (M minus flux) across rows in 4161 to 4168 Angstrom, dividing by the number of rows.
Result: 0.38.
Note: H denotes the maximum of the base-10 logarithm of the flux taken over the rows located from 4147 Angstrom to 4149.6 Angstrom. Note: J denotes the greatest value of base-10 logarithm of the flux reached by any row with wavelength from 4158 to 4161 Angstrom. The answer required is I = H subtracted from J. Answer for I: 0.08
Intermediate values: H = 0.88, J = 0.96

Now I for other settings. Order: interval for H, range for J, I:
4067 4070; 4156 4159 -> 0.04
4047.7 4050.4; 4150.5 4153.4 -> -0.03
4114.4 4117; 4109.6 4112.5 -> -0.01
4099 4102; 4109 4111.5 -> 0.09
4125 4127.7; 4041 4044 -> -0.02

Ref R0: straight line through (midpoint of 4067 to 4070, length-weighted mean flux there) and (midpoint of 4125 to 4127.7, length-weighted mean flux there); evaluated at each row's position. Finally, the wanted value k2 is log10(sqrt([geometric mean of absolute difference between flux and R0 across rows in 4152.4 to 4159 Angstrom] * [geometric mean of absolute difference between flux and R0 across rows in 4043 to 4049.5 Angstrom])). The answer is -0.34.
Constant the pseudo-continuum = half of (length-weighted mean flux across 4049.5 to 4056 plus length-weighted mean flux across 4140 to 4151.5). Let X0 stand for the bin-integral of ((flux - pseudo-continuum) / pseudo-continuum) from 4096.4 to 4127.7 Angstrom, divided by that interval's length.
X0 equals -0.024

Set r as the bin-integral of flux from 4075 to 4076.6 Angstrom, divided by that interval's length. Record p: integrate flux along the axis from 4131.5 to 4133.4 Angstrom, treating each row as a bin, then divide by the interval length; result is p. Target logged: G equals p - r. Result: -0.2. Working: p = 7.1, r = 7.3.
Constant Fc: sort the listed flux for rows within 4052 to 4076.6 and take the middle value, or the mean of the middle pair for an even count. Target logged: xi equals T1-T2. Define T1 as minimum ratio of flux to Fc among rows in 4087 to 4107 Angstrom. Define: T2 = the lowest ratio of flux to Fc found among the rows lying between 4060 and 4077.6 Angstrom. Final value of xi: -0.06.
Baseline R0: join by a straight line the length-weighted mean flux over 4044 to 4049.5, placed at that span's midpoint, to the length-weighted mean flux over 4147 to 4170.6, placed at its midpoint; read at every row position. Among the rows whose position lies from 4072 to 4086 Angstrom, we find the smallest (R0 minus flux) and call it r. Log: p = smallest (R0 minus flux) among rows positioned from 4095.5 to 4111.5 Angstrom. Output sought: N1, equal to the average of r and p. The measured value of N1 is -1.45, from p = -0.9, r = -2.0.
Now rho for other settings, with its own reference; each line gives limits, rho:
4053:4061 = 0.39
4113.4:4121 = 0.10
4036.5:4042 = 0.28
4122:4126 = 0.16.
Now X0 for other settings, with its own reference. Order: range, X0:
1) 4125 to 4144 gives -0.015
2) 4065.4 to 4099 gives 0.002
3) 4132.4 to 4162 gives 0.005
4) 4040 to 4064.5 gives -0.053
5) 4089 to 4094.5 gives 0.075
